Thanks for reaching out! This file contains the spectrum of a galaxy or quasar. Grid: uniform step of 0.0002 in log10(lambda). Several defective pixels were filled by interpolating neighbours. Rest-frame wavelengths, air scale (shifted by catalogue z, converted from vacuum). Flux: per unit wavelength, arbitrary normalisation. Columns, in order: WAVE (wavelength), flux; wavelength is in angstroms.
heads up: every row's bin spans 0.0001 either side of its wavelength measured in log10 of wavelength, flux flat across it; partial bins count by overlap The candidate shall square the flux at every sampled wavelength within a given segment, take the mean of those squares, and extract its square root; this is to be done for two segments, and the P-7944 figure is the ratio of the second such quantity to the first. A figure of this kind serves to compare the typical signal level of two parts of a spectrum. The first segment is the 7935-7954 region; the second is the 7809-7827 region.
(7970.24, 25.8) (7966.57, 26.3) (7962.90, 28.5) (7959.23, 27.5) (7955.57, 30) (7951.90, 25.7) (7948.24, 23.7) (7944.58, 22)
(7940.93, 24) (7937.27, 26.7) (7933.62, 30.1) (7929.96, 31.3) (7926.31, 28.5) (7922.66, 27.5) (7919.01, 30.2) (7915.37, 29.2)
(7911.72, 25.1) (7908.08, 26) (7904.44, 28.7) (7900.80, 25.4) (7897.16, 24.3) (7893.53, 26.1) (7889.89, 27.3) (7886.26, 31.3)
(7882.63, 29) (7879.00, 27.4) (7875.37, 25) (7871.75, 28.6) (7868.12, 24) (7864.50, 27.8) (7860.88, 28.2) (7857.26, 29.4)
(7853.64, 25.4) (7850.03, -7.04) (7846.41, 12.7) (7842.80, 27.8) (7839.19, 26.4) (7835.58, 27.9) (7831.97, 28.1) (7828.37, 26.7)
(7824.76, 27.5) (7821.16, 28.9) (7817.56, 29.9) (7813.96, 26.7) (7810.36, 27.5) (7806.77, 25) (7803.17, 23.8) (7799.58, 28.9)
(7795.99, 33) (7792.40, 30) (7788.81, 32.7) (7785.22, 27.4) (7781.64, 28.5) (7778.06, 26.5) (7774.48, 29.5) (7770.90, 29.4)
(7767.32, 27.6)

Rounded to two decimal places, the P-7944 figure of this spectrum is 1.15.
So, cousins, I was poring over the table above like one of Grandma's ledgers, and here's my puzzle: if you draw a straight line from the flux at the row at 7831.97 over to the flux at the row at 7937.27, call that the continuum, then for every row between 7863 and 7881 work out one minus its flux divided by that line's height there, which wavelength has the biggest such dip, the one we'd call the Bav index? 7868.12 angstroms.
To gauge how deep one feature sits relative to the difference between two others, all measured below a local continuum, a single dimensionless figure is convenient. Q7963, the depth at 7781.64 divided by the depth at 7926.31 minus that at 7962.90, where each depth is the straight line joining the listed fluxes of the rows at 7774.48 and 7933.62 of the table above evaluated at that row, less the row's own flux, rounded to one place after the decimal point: -7.4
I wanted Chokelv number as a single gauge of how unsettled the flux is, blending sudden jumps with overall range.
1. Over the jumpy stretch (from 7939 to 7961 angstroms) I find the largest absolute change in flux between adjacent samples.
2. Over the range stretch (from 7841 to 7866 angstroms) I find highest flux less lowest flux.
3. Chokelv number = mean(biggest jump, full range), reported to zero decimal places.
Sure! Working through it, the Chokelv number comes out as 20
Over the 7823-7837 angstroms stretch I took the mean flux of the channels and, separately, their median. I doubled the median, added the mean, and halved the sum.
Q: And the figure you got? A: 41.5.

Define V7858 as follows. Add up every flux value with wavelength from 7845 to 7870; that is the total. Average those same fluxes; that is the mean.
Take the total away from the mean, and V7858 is -120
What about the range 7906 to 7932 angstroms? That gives -170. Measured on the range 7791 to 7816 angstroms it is -167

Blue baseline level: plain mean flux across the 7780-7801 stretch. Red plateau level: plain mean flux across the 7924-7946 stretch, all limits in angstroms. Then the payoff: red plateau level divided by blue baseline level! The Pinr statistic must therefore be 0.90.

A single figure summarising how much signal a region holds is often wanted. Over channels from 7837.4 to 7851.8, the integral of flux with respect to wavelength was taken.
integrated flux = 216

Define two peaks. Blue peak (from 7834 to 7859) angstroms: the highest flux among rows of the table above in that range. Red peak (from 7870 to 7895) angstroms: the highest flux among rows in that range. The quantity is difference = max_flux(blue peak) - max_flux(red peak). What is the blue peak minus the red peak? -2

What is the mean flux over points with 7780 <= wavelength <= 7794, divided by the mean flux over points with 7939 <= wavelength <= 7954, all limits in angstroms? 1.24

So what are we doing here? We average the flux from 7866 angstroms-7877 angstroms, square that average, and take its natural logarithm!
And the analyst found 6.51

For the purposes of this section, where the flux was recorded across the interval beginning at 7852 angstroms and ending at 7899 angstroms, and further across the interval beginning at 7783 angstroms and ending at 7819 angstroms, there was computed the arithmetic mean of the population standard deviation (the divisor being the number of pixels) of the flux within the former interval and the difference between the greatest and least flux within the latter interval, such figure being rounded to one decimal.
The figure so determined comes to 5.6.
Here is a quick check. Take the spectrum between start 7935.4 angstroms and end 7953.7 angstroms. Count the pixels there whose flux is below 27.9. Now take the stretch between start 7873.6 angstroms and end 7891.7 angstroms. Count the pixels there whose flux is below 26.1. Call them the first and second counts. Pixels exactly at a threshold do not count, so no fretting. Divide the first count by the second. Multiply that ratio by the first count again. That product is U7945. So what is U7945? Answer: 25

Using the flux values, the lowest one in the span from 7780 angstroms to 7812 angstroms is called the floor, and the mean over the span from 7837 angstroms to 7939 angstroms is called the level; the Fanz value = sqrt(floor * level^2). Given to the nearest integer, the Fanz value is 126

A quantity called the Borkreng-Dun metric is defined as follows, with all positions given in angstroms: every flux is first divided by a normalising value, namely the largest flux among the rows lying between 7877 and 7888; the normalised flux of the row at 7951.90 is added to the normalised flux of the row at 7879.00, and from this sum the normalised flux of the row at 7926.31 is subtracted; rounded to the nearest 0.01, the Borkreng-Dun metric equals 0.79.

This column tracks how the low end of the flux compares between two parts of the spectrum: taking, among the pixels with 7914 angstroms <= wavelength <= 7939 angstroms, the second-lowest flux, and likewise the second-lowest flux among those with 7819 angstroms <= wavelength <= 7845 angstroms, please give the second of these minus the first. -0.80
